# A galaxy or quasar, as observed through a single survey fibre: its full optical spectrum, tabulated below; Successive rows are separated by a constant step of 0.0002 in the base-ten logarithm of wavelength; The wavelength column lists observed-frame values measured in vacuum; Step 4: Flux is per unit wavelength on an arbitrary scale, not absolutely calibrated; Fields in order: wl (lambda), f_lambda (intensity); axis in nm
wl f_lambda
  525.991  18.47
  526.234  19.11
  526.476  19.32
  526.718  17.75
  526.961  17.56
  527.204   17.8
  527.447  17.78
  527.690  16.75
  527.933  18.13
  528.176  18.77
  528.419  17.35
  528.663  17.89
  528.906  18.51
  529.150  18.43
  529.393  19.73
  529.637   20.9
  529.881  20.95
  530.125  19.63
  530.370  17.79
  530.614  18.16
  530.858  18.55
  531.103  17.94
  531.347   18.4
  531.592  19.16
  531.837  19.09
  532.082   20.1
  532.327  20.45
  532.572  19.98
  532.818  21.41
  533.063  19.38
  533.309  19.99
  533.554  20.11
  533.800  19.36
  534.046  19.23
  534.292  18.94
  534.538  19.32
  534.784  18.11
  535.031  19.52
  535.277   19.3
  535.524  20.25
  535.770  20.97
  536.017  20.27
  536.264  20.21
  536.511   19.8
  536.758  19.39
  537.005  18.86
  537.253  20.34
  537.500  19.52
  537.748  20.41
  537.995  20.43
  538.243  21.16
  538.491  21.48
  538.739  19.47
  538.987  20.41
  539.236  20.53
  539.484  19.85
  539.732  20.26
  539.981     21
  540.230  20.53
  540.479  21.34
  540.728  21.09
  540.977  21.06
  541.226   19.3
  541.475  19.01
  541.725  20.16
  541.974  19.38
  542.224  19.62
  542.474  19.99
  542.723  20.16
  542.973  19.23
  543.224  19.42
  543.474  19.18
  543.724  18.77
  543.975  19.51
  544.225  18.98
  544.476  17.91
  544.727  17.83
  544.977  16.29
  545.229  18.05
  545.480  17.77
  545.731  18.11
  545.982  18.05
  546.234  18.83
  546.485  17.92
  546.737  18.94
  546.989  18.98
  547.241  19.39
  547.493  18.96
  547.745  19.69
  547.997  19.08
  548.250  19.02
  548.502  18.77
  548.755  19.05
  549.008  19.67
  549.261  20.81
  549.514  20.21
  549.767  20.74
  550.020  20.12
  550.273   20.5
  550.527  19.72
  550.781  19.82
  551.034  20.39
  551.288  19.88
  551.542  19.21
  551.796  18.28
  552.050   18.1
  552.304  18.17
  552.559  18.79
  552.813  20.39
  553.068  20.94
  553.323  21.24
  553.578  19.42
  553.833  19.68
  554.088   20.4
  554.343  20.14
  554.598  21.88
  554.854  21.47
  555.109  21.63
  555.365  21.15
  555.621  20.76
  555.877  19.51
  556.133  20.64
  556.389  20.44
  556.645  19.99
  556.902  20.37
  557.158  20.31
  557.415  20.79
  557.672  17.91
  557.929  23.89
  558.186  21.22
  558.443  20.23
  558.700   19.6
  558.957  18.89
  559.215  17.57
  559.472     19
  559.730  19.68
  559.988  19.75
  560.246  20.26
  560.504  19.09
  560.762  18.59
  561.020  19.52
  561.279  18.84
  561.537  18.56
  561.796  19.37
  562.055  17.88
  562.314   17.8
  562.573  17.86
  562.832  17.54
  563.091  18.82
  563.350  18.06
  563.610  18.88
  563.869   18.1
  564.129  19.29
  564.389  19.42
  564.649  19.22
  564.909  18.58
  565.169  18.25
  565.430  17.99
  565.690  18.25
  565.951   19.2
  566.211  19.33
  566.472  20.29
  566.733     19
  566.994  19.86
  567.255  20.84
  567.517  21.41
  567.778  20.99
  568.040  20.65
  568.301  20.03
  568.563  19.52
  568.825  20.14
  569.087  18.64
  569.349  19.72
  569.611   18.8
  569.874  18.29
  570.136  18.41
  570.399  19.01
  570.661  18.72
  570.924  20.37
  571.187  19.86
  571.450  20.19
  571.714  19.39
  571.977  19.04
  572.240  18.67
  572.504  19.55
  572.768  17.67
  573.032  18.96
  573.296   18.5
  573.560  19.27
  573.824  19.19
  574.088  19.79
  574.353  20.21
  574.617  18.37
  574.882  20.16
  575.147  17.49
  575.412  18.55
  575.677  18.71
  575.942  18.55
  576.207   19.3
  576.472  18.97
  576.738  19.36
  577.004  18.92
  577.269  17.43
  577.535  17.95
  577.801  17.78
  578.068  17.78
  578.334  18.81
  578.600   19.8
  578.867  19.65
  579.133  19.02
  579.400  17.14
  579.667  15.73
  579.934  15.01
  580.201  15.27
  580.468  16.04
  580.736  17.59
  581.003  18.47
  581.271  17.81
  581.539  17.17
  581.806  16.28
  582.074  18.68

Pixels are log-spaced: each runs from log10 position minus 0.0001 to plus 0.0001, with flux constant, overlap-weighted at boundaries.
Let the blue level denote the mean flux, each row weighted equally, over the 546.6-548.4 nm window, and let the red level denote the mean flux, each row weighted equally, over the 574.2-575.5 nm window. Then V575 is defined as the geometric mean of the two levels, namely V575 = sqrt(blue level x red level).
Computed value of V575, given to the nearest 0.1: 19.1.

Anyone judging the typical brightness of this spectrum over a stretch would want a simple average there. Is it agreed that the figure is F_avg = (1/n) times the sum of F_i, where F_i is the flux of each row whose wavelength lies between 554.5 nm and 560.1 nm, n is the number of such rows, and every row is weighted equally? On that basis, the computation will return 20.3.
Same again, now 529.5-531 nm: 19.3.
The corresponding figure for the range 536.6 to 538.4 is 20.0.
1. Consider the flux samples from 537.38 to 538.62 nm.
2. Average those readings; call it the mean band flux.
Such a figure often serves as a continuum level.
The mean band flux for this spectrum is 20.6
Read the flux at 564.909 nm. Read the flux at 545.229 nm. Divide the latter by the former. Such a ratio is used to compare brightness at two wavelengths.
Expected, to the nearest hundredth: 0.97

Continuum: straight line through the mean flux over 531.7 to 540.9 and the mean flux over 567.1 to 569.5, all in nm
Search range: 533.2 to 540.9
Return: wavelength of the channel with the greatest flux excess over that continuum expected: 538.491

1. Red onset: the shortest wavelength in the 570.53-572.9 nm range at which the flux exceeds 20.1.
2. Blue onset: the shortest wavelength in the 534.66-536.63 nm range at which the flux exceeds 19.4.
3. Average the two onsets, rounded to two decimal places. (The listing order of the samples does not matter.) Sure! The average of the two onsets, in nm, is 552.98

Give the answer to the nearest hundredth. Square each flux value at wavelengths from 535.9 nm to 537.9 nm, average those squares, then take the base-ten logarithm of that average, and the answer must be 2.60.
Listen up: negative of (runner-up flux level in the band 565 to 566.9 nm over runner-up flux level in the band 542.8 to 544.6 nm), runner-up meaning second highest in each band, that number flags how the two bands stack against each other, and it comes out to -0.995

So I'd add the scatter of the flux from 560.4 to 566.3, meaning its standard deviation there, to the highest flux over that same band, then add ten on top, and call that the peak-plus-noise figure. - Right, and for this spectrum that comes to 30.1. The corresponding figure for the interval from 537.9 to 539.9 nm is 32.1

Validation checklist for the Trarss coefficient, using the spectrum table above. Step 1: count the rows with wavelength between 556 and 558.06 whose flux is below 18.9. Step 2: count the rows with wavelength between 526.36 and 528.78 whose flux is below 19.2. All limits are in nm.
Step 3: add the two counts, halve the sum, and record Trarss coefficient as 5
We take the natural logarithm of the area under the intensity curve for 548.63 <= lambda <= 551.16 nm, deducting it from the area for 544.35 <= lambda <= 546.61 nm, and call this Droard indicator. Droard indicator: 36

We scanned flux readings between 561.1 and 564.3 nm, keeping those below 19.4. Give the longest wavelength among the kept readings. 564.129 nm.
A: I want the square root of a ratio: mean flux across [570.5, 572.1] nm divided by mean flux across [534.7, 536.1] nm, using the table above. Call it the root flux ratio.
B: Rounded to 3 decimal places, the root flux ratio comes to 0.996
